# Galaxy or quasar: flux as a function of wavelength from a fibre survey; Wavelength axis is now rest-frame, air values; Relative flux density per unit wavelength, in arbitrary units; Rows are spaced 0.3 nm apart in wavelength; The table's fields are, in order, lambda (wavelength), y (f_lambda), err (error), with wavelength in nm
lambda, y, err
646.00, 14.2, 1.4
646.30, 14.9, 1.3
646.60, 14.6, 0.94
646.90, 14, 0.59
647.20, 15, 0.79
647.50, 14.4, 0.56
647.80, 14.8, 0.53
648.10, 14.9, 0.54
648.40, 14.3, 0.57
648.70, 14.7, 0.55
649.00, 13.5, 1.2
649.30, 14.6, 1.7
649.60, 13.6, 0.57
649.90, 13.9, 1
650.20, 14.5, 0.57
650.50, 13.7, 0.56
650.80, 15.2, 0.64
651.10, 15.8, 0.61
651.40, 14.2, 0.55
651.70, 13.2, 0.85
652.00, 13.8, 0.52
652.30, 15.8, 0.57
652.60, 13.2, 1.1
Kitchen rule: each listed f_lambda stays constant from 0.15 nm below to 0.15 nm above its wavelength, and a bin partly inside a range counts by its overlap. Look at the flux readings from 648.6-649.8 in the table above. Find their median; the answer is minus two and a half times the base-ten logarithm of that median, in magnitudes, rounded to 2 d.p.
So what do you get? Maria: -2.87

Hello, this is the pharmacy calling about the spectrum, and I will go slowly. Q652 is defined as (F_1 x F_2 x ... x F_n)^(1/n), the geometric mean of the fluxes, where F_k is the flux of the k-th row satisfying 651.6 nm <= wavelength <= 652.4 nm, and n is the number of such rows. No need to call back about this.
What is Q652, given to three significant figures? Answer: 14.2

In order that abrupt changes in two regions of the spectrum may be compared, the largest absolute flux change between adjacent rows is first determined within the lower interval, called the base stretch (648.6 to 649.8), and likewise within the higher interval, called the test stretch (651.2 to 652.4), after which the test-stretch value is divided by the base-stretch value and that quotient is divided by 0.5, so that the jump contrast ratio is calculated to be 3.3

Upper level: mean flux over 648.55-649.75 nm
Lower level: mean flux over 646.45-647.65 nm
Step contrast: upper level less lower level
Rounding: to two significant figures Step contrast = -0.40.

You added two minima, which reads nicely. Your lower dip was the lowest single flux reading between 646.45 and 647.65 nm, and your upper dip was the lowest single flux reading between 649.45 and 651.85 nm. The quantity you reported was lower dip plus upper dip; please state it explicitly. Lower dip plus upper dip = 27.2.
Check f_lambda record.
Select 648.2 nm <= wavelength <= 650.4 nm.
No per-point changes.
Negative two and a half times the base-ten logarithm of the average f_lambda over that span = -2.88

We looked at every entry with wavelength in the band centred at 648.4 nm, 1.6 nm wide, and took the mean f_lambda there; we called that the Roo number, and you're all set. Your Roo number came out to 14.4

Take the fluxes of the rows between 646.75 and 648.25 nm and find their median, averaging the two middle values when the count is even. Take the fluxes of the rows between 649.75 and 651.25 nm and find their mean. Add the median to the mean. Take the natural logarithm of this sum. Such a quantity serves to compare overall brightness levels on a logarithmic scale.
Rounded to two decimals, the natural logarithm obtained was 3.38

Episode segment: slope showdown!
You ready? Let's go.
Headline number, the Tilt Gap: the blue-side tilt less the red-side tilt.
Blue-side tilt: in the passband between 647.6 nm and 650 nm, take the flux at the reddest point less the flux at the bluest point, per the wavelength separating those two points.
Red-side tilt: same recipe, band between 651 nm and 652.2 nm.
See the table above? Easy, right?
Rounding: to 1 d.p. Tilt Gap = 1.8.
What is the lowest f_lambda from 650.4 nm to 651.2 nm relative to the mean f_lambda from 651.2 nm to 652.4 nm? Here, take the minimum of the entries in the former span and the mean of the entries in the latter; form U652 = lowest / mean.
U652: 0.961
